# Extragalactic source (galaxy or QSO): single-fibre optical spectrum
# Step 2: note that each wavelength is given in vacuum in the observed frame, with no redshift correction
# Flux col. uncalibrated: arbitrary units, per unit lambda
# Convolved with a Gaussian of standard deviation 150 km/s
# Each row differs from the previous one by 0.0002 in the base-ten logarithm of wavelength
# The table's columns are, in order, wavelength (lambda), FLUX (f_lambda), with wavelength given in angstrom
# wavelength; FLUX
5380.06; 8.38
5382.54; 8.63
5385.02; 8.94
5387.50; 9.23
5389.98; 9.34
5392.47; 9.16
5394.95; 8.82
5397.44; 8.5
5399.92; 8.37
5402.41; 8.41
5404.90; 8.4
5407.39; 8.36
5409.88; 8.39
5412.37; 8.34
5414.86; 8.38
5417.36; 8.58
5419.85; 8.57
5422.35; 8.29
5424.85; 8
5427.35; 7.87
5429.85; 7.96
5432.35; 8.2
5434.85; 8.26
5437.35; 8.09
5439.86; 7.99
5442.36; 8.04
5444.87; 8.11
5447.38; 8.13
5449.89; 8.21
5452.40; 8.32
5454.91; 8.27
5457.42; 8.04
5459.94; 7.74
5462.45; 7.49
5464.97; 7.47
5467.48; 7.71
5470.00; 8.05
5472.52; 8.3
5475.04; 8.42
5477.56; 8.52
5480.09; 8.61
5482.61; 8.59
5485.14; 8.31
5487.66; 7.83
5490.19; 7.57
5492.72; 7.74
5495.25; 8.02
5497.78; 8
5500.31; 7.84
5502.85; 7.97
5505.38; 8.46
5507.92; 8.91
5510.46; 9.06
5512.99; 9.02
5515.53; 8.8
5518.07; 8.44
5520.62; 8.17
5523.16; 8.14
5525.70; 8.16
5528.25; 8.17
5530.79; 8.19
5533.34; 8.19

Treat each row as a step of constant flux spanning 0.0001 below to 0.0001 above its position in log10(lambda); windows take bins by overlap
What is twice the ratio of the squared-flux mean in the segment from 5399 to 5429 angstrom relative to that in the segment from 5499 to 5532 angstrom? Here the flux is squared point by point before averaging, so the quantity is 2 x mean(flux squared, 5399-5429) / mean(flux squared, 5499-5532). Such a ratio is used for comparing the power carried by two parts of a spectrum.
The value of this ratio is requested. 1.96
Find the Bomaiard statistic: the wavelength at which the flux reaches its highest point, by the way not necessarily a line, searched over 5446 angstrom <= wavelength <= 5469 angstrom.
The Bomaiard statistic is 5452.40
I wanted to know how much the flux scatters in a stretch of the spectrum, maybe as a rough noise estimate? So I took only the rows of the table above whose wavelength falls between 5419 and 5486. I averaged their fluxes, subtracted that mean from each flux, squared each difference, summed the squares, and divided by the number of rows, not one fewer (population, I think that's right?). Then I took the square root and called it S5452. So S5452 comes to 0.30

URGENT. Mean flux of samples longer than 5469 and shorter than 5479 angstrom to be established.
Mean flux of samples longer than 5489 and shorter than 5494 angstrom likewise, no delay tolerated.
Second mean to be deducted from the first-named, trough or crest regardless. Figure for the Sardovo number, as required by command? 0.7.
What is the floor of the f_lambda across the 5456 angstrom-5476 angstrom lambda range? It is 7.47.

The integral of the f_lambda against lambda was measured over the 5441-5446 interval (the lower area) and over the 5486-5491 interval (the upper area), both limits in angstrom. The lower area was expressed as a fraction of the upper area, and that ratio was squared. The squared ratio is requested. 1.1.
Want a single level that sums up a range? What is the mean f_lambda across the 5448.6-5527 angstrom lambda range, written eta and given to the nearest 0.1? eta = 8.2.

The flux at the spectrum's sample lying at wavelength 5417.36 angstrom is 8.58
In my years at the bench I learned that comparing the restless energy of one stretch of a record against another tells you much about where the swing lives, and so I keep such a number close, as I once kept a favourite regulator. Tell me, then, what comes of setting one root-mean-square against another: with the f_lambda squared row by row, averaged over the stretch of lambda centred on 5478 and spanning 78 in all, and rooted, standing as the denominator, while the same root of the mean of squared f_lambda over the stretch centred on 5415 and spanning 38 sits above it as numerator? 1.01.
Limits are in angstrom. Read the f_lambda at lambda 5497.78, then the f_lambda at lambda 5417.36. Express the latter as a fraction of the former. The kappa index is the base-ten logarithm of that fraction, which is 0.030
